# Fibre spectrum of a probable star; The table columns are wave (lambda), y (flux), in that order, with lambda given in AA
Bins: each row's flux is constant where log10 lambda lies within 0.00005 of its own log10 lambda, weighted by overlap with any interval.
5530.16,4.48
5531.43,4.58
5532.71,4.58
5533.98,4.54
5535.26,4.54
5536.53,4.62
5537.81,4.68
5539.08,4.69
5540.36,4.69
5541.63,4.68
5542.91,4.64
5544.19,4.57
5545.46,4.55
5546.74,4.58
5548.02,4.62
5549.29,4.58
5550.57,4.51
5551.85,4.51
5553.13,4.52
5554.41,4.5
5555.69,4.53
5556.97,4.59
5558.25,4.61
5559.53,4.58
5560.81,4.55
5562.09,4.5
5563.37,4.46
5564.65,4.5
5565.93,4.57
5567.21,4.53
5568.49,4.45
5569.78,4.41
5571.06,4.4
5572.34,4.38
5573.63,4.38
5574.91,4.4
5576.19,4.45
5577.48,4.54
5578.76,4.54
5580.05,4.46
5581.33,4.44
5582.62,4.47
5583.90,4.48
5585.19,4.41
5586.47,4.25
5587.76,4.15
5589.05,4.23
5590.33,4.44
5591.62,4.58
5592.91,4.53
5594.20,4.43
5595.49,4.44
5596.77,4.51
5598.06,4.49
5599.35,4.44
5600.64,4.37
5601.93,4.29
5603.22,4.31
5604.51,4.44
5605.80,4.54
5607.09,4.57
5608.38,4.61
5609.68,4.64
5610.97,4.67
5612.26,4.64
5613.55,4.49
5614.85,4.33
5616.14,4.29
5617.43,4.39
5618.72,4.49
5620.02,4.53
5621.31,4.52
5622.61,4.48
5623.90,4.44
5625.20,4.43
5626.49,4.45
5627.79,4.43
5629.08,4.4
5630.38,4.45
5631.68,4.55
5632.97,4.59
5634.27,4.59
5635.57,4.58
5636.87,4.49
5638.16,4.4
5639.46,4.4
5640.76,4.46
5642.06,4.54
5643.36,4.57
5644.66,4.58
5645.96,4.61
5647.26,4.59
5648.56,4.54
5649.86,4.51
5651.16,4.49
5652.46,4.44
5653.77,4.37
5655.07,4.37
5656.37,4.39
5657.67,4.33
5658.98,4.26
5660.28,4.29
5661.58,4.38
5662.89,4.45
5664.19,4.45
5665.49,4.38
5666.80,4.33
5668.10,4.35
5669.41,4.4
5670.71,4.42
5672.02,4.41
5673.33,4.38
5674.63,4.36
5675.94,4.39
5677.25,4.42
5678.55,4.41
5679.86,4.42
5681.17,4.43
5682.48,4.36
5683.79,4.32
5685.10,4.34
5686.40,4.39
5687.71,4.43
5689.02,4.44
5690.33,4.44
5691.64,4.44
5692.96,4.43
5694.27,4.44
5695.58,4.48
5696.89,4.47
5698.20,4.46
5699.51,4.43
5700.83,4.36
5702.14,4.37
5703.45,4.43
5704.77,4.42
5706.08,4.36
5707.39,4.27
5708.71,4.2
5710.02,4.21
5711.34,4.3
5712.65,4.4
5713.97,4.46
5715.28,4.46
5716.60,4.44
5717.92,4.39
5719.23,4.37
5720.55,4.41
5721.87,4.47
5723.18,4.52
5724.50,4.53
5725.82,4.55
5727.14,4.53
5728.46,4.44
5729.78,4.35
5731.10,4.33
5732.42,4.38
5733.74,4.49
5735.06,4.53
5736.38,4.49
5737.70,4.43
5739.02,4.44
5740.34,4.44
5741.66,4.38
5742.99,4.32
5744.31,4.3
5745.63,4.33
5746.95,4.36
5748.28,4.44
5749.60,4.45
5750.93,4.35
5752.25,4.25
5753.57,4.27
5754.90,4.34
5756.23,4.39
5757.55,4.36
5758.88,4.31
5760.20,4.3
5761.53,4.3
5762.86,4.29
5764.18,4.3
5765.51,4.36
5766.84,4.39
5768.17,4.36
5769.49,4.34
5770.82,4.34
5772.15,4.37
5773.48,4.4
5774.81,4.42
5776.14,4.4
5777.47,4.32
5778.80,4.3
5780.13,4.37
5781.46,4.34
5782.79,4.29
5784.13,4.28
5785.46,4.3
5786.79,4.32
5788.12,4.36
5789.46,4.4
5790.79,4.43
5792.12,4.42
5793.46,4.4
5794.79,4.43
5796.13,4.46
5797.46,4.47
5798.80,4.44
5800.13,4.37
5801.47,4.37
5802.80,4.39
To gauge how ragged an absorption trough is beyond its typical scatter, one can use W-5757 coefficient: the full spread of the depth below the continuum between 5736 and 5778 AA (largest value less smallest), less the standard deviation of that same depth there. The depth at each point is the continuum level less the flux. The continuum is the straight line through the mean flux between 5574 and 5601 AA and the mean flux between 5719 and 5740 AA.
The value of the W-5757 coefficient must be 0.18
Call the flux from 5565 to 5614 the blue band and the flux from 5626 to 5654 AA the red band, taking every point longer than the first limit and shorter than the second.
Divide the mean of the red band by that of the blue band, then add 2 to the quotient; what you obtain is 3.010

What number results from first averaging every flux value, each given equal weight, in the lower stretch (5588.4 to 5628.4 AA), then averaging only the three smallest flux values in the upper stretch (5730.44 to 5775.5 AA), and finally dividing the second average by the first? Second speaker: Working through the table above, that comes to 0.956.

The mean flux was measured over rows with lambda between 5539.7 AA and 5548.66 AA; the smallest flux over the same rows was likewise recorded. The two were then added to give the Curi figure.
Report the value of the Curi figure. 9.2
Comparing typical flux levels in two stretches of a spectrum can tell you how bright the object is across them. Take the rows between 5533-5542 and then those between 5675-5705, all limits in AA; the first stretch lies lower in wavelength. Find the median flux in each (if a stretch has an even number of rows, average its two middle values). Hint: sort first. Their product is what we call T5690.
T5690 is 20.7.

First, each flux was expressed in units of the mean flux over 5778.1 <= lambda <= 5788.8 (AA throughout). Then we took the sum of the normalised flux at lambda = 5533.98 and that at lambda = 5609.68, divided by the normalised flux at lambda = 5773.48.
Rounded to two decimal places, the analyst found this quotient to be 2.09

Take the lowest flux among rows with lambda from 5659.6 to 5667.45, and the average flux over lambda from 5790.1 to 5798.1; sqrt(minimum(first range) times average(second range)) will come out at 4.36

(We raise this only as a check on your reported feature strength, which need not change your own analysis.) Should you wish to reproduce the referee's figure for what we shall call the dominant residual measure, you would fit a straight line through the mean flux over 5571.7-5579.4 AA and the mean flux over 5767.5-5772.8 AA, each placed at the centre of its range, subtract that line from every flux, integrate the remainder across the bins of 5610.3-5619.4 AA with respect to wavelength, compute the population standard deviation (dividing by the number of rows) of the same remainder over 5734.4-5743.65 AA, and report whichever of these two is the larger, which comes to 0.38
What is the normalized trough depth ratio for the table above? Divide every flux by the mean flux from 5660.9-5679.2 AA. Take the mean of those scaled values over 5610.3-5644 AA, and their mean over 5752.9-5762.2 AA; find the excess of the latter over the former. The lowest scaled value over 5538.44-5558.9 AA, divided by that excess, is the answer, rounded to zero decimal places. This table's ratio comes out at -28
